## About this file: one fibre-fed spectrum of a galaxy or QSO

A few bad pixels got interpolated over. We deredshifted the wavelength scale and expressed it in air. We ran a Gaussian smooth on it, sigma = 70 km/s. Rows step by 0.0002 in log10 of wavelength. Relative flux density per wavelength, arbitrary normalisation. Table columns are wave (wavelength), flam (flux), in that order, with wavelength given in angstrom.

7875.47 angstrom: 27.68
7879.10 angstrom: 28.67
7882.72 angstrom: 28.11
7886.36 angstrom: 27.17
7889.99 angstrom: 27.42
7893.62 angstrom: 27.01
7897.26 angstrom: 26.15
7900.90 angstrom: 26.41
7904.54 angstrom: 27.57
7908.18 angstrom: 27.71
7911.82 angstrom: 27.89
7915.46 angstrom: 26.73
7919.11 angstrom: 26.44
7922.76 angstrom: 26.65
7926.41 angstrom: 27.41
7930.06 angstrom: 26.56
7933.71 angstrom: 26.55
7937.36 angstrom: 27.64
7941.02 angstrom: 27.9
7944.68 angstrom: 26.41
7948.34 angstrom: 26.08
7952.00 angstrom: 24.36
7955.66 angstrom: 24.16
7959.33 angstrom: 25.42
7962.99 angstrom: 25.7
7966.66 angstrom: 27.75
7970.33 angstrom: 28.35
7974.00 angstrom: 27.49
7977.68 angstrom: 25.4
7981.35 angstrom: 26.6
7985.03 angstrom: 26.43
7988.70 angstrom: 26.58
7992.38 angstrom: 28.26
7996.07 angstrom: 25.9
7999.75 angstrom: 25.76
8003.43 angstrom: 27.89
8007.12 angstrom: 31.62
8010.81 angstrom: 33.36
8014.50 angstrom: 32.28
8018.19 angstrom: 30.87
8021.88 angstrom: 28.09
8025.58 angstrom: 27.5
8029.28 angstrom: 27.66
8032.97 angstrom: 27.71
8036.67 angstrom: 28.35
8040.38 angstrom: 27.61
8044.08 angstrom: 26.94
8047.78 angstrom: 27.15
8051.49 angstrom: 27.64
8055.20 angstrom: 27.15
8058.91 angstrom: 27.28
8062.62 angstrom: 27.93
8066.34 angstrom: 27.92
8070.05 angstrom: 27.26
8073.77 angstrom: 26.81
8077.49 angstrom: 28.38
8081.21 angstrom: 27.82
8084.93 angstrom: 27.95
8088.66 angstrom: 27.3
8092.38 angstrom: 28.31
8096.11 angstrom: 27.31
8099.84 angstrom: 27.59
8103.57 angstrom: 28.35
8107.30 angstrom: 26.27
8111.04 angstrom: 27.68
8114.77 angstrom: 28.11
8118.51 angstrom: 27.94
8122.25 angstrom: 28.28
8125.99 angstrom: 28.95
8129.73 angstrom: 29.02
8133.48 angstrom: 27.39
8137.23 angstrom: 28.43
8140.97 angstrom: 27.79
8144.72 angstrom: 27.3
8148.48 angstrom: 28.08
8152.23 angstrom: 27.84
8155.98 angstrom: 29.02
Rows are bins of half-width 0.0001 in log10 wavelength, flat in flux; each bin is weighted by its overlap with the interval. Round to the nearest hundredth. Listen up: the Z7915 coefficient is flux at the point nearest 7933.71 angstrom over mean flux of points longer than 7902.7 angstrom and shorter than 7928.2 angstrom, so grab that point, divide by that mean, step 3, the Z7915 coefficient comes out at 0.98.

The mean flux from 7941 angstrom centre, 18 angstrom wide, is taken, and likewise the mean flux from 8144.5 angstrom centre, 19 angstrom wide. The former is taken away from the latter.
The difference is 1.0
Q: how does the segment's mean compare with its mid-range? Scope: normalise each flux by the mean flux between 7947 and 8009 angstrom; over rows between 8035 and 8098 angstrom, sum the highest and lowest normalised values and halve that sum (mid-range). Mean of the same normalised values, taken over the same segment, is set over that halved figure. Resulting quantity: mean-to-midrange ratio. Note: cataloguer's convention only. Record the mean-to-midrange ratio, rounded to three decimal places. 1.000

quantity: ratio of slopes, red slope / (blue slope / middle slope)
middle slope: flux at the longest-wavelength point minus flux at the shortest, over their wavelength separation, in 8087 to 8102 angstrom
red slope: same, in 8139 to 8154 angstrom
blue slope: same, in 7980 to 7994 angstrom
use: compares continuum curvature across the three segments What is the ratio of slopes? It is 0.00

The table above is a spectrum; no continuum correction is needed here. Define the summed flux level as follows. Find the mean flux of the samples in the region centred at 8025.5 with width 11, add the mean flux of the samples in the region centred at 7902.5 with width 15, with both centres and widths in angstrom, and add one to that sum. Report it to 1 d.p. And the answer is 55.7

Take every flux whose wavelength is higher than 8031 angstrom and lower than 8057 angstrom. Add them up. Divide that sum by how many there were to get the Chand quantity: 27.5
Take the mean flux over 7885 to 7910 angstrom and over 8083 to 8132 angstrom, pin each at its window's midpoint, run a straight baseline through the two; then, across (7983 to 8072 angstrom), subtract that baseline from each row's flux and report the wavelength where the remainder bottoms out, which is 7999.75 angstrom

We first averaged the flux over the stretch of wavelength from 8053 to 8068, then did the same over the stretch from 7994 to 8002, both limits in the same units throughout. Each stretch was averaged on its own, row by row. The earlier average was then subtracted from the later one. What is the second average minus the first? -2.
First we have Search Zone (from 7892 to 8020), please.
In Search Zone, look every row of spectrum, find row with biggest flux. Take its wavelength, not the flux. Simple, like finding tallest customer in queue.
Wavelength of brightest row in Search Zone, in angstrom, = 8010.81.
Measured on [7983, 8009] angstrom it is 8007.12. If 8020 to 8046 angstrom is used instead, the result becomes 8036.67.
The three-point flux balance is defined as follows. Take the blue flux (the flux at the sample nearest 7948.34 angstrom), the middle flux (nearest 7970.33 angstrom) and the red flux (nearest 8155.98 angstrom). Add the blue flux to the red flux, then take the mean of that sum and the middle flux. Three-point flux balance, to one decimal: 41.7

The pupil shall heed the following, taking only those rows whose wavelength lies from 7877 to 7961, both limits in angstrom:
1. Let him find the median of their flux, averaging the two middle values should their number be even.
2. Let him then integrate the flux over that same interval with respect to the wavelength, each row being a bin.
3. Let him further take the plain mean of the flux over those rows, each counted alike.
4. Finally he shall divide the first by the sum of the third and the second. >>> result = 0.012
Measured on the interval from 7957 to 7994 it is 0.026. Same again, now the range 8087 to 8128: 0.024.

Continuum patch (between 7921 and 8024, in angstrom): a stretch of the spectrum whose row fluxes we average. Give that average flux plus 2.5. 29.9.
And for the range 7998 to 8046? 31.4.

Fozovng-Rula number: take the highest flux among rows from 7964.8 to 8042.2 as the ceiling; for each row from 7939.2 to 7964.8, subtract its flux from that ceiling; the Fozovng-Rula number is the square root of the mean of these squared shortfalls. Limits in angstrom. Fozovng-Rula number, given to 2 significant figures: 7.7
